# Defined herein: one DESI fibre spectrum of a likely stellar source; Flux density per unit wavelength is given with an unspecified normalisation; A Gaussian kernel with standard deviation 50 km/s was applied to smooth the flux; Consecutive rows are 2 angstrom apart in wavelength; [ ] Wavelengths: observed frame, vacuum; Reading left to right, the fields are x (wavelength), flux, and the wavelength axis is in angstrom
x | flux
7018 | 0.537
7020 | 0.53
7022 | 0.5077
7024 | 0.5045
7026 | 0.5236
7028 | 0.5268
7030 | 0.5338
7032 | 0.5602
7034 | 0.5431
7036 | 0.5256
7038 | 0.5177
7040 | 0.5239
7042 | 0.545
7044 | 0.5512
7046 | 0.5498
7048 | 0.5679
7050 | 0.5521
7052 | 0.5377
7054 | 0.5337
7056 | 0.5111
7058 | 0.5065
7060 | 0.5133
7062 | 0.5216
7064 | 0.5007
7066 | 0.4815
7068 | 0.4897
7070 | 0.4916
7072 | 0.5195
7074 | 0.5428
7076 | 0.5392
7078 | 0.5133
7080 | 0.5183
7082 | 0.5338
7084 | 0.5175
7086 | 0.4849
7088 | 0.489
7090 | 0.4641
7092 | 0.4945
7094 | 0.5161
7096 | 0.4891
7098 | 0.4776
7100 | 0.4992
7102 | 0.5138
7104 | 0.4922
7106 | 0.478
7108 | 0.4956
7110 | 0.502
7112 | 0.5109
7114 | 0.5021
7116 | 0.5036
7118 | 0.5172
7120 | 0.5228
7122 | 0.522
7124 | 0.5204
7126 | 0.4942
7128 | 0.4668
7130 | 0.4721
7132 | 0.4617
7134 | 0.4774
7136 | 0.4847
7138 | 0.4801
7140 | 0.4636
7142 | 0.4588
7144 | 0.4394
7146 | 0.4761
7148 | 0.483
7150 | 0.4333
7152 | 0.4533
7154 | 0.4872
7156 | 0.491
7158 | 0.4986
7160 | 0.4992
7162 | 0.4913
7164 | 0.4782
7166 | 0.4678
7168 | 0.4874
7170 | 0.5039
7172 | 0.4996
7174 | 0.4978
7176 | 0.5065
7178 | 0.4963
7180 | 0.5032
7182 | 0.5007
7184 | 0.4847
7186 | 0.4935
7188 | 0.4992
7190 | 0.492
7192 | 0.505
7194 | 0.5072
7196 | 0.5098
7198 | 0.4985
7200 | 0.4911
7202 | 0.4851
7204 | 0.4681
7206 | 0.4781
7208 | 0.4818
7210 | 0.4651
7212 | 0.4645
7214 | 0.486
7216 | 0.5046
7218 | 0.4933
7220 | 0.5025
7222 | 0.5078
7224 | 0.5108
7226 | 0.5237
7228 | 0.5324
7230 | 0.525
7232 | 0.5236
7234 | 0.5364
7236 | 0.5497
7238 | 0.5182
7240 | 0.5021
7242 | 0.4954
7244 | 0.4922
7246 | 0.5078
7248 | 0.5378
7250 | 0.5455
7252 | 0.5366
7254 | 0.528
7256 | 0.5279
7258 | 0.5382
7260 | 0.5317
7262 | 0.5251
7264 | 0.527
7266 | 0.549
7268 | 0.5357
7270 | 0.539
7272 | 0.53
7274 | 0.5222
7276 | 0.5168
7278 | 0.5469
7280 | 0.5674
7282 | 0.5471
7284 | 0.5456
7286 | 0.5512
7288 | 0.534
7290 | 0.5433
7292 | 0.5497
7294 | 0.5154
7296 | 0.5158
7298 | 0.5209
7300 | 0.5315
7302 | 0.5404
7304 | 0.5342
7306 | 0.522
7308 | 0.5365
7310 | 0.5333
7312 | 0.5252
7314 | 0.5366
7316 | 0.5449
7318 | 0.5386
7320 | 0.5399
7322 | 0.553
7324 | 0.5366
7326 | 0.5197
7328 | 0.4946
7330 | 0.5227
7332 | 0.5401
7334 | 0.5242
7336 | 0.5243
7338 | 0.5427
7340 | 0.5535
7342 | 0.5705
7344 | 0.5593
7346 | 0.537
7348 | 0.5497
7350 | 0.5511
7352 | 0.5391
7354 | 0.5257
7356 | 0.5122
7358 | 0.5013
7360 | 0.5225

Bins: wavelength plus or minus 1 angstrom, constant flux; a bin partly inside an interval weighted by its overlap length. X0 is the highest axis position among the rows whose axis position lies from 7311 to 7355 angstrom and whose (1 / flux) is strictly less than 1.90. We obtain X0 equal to 7352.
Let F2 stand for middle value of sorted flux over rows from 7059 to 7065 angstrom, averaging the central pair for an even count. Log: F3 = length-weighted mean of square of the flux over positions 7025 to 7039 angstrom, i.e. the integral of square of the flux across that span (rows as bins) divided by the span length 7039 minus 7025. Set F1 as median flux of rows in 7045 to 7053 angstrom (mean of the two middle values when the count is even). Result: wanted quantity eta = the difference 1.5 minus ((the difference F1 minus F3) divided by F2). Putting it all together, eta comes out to 0.98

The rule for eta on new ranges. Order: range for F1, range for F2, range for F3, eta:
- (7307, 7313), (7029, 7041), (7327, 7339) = 1.01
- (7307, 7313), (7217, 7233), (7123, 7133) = 0.92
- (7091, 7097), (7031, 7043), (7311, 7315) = 1.10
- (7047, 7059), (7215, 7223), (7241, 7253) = 0.97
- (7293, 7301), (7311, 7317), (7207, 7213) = 0.95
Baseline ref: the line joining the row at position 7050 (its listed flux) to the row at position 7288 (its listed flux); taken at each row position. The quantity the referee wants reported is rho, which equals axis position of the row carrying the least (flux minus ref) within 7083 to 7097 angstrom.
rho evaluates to 7090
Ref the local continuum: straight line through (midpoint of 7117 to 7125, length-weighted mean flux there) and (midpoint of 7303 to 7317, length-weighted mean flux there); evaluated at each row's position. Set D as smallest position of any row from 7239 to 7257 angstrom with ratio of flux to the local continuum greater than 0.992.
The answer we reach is 7248 angstrom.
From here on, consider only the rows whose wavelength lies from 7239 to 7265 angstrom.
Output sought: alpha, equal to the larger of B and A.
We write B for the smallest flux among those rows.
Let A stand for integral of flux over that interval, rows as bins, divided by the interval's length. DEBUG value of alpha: 0.523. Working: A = 0.52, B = 0.4922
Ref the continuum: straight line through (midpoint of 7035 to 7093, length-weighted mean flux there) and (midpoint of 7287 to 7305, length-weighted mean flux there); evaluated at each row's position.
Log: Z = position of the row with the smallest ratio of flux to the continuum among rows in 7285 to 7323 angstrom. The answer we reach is 7294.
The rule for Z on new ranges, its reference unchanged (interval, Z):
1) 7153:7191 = 7166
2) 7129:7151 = 7150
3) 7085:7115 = 7090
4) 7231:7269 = 7244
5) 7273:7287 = 7276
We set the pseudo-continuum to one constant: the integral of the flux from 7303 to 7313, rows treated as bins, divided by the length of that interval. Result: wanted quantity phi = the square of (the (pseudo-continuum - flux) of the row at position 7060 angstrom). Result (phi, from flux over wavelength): 0.0003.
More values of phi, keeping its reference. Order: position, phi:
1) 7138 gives 0.0025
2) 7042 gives 0.0002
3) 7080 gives 0.0001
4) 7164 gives 0.0027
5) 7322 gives 0.0005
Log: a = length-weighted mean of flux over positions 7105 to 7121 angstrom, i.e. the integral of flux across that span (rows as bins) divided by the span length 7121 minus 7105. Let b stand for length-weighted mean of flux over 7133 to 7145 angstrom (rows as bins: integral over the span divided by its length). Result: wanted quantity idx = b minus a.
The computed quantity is -0.04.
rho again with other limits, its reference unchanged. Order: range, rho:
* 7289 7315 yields 7294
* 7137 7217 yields 7150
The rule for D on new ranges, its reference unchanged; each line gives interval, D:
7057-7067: 7060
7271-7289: 7272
